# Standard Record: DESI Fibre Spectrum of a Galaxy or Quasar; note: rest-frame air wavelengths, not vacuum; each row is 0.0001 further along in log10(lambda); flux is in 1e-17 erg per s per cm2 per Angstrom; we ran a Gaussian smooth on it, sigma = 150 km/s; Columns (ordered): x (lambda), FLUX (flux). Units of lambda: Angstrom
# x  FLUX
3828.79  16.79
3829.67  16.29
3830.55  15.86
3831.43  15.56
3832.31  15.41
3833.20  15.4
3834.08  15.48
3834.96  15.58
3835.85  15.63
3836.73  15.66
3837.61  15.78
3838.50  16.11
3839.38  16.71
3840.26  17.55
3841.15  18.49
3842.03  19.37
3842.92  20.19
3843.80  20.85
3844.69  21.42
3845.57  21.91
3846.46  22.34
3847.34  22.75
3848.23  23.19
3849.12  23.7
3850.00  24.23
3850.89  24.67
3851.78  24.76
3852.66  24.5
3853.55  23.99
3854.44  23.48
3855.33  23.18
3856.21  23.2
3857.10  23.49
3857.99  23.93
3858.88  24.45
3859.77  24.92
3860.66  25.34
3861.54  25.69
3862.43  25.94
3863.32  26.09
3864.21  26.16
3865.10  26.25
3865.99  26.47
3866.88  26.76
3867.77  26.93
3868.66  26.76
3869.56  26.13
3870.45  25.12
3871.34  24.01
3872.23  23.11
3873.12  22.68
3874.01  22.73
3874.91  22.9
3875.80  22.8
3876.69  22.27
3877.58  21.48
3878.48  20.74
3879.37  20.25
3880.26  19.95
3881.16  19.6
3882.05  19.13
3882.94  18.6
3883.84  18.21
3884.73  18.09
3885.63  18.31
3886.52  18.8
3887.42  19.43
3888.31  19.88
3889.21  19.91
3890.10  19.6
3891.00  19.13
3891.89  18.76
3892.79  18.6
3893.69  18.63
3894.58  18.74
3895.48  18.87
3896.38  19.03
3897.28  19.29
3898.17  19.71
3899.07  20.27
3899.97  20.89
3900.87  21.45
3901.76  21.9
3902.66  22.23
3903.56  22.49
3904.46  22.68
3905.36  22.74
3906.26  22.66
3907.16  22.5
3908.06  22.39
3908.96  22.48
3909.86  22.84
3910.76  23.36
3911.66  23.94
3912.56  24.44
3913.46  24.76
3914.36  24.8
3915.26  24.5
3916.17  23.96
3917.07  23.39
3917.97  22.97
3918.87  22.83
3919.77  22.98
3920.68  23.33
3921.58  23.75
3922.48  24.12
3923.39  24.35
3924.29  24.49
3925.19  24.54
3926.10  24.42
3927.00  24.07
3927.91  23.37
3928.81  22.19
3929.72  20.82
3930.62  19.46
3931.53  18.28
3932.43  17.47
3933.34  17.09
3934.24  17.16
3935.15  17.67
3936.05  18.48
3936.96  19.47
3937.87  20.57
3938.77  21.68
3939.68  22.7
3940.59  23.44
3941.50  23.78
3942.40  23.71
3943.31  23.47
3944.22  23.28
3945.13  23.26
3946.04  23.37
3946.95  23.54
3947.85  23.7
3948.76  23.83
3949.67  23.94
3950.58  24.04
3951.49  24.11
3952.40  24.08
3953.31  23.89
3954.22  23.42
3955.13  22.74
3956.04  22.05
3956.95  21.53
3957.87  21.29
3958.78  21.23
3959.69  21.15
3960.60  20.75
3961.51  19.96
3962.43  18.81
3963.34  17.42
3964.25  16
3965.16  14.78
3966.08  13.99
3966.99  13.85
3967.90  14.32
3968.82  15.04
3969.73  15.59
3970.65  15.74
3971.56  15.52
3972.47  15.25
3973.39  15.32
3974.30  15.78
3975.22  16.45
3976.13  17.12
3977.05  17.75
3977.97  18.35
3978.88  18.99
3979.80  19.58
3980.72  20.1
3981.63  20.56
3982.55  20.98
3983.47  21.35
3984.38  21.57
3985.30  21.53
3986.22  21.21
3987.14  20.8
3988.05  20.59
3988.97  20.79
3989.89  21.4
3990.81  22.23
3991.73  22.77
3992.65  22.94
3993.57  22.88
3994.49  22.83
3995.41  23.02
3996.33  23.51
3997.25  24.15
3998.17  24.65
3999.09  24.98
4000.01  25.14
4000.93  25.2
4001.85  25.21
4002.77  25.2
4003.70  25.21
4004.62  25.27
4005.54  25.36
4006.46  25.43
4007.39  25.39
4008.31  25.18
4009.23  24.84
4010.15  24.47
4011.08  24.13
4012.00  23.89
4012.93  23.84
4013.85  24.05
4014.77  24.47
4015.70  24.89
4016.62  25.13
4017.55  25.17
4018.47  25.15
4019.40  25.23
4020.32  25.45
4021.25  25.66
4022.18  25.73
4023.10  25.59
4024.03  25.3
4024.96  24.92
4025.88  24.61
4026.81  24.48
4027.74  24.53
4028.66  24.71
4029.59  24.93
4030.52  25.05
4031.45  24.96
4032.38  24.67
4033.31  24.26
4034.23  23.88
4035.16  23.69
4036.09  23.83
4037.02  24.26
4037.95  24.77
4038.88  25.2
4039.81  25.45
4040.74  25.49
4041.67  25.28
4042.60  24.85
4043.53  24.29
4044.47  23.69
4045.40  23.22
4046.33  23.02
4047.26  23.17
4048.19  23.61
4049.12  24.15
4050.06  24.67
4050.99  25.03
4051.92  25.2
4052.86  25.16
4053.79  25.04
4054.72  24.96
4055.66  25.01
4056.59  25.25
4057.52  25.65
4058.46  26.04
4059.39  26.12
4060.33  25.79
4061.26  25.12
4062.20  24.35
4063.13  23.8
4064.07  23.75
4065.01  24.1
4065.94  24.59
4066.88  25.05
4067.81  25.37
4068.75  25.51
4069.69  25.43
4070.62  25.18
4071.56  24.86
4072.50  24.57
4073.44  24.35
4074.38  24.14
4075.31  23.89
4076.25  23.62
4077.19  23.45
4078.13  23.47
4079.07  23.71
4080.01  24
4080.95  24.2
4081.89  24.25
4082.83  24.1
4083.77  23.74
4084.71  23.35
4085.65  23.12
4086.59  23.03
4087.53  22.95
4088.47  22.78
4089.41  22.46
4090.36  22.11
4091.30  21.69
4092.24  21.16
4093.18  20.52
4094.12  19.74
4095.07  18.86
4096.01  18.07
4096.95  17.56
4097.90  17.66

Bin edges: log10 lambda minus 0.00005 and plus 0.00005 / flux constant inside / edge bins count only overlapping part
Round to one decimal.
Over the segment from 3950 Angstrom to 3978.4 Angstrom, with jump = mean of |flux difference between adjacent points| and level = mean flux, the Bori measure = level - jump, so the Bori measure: 18.1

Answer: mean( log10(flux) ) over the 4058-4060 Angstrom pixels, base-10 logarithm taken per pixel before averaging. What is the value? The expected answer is 1.416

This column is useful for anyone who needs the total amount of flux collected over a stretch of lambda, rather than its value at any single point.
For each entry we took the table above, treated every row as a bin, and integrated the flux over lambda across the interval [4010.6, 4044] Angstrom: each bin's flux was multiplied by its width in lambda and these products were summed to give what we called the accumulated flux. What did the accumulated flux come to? 827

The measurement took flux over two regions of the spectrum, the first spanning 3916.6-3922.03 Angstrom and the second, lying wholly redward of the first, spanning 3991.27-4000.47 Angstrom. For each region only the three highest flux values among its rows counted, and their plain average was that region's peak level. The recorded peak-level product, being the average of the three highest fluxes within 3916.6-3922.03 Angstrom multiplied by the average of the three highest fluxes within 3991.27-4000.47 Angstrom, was 585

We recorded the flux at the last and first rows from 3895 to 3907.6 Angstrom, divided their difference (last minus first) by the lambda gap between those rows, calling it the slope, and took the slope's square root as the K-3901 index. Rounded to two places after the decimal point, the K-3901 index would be 0.56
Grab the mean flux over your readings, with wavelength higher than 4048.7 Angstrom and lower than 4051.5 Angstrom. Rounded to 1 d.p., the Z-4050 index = 24.6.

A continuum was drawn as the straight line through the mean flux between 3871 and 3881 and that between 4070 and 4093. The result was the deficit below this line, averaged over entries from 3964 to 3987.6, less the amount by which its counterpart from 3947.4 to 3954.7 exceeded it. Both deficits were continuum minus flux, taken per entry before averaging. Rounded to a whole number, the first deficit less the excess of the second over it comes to 12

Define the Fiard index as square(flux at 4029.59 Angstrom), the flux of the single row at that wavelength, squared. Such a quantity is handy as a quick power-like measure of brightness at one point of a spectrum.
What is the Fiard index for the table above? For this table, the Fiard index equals 622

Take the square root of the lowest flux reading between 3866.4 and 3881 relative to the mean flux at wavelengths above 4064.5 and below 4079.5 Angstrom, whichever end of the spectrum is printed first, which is 0.90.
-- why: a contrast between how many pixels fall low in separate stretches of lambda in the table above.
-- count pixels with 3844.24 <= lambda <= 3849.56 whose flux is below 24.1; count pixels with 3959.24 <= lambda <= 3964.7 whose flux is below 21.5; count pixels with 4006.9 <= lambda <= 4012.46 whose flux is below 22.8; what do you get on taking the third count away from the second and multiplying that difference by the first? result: 36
